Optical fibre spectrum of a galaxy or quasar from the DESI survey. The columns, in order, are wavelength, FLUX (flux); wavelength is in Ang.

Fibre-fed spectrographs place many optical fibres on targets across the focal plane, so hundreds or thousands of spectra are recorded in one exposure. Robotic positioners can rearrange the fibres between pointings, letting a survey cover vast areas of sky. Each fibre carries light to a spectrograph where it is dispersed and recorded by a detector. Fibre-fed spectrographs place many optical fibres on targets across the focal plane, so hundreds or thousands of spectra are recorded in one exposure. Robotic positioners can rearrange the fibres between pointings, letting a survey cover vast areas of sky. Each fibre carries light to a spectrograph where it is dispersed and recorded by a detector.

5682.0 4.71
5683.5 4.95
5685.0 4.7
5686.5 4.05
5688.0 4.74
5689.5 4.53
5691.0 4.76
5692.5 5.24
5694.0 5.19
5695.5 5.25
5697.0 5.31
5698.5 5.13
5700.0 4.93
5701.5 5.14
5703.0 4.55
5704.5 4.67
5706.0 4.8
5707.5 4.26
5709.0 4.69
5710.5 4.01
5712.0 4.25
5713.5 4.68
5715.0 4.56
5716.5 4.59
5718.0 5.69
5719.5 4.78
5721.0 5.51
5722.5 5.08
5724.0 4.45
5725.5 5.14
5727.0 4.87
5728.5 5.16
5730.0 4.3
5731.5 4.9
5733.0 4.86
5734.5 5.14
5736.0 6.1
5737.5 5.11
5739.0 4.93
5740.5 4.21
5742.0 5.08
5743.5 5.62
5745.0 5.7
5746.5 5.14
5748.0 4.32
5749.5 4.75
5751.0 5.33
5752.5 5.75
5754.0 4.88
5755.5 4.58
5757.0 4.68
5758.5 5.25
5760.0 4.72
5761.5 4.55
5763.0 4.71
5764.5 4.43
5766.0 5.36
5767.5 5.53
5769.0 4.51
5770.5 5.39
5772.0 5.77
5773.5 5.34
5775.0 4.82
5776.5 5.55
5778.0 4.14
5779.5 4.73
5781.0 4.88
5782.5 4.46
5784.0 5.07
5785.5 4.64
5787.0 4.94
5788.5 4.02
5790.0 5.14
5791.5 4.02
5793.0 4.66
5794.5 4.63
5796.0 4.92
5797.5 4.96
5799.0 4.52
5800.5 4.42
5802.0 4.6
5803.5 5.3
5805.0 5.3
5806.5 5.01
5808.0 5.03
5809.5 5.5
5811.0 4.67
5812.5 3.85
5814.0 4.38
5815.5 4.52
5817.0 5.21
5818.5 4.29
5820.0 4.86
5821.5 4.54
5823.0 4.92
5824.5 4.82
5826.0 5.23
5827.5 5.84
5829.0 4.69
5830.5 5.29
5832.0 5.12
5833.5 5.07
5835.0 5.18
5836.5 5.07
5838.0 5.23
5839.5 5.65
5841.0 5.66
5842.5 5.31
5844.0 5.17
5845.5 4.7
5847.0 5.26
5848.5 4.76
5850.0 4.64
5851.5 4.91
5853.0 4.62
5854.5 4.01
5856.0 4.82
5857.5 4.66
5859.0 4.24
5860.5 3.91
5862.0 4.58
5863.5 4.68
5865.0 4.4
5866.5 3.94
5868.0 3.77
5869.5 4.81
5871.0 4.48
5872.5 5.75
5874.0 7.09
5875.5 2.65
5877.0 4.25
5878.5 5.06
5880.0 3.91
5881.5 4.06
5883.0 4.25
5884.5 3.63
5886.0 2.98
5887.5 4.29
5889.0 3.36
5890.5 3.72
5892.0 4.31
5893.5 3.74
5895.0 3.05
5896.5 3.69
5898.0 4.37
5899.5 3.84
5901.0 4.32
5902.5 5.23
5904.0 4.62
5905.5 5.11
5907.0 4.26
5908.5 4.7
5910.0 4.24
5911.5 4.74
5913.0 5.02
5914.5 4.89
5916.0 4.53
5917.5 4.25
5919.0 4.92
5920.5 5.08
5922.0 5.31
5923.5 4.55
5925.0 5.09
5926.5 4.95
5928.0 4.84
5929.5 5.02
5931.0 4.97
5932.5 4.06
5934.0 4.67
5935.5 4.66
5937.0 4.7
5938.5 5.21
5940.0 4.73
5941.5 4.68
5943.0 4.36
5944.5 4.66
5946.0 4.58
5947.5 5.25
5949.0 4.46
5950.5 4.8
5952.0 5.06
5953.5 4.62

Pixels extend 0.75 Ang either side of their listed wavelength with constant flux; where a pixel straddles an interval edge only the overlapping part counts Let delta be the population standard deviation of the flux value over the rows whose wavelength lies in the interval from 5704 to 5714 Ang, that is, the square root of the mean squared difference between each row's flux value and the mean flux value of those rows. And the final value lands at 0.28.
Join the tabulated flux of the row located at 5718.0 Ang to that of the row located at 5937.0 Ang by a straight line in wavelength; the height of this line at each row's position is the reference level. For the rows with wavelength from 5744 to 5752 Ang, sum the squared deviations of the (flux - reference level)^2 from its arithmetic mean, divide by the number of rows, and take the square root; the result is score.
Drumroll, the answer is 0.57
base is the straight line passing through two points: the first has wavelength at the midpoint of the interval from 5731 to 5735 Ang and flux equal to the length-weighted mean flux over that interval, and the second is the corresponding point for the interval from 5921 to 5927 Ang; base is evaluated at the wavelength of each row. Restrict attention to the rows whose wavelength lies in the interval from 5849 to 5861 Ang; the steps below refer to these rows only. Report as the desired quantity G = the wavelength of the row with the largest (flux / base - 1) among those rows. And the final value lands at 5851.5 Ang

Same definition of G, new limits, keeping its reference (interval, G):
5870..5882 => 5874.0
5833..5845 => 5841.0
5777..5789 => 5784.0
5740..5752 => 5745.0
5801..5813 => 5809.5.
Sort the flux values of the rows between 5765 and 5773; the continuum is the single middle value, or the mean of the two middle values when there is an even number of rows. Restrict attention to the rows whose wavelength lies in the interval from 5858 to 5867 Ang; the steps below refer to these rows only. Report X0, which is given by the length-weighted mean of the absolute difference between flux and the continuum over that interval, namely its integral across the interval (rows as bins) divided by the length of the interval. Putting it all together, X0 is 1.08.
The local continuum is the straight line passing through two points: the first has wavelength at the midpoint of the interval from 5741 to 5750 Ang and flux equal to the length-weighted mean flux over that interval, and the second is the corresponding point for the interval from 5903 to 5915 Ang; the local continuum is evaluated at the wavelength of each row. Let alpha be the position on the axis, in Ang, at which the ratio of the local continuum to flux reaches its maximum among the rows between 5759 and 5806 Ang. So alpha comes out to 5788.5 Ang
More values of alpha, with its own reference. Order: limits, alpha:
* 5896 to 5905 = 5896.5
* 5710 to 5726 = 5710.5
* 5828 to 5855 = 5854.5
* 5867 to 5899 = 5875.5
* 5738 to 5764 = 5740.5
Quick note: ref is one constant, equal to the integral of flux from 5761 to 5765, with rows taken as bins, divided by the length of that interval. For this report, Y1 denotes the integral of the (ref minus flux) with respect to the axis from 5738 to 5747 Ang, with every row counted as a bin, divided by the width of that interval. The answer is -0.5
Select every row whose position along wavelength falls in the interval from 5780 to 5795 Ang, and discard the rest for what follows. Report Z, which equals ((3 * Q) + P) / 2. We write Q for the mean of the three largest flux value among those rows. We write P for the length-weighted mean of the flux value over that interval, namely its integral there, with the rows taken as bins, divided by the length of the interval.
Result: 9.9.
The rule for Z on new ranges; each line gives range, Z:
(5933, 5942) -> 9.7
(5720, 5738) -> 10.9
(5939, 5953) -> 9.9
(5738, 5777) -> 11.1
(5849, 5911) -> 11.2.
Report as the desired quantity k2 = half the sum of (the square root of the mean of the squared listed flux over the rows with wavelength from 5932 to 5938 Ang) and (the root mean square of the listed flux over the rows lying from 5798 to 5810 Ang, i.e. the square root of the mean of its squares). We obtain 4.8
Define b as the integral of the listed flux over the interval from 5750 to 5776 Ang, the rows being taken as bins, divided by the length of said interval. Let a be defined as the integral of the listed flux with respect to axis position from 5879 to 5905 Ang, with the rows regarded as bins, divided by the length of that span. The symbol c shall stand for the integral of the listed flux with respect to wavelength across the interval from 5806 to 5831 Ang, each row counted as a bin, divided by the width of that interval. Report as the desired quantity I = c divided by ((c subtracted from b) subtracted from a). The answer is 1.28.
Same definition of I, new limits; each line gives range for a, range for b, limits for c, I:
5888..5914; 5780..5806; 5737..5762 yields 1.11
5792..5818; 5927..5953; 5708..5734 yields 0.99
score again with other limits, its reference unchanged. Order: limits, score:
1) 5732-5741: 0.59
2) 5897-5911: 0.30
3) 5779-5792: 0.65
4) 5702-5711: 0.72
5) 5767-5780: 0.53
